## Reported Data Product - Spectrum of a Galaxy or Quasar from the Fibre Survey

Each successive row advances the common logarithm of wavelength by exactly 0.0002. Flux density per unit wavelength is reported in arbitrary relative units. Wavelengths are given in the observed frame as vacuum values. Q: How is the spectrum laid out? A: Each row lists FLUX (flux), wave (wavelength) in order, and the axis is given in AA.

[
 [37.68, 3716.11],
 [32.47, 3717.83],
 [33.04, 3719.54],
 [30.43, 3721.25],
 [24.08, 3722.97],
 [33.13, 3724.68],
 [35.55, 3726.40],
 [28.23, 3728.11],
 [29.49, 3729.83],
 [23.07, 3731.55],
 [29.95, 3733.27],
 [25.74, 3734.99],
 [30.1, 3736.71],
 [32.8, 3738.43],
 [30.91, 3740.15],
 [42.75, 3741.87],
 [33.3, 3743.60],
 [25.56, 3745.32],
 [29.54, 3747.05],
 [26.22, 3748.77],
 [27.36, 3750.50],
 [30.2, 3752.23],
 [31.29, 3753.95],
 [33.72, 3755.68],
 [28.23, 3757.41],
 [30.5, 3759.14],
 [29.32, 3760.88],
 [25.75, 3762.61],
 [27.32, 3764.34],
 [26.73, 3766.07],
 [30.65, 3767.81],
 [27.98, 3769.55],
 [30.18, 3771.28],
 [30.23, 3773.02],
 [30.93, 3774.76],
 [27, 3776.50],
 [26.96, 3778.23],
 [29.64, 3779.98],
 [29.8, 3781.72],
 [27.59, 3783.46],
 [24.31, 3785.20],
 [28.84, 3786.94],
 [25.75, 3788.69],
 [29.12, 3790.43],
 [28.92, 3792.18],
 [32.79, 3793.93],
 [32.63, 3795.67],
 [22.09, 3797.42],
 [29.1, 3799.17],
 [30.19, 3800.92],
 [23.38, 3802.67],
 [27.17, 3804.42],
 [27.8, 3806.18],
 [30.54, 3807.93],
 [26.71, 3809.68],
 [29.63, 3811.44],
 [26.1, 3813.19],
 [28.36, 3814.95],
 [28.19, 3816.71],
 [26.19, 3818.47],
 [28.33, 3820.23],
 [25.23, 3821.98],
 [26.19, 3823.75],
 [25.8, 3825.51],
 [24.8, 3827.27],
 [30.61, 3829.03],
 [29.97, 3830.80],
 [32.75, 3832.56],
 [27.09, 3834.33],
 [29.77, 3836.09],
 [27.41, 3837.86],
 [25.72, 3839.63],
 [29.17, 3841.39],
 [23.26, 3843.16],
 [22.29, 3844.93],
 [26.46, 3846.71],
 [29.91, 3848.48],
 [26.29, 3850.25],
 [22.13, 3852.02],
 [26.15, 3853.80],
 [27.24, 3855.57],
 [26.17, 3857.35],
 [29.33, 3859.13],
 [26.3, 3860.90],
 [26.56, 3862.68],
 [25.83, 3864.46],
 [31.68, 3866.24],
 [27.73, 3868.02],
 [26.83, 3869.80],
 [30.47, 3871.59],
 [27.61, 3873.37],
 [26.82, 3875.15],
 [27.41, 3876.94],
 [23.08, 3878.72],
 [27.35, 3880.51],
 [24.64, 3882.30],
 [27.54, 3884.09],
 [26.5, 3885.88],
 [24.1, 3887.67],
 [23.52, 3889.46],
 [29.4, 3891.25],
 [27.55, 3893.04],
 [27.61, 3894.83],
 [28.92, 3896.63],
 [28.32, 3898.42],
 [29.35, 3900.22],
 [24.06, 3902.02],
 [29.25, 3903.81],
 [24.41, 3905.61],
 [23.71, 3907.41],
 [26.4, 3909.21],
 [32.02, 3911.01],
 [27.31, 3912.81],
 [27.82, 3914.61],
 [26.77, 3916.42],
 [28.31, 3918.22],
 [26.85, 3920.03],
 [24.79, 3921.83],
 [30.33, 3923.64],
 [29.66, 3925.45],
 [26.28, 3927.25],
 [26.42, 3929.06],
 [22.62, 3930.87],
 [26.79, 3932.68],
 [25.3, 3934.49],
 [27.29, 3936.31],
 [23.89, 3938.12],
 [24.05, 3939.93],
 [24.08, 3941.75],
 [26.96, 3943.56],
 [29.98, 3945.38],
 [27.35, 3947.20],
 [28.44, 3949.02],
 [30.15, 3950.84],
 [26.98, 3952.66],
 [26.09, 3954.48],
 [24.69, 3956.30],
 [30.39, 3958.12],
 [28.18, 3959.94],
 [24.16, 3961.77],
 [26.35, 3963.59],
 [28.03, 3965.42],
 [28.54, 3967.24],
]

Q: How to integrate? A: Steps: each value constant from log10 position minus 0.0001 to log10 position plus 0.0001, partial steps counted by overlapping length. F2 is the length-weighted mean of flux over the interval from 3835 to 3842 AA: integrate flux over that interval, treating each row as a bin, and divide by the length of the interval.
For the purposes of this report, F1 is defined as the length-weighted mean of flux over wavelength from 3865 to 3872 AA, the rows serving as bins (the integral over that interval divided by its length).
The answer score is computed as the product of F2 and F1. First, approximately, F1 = 29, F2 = 28.0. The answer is 809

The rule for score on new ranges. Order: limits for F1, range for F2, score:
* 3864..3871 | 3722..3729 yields 854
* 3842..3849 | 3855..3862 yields 691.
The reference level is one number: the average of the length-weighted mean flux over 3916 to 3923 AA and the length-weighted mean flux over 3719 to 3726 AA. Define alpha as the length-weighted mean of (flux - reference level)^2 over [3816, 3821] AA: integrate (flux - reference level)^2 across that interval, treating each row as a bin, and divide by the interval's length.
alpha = 2.1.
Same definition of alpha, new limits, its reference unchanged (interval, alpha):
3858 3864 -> 3.7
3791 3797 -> 13.1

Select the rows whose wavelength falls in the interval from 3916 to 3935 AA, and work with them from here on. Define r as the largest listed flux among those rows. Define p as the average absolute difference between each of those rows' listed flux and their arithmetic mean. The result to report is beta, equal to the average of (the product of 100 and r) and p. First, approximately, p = 1.51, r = 30.33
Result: 1517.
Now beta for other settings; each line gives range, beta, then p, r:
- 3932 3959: 1520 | 1.72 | 30.39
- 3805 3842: 1638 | 1.72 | 32.75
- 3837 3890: 1585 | 1.69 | 31.68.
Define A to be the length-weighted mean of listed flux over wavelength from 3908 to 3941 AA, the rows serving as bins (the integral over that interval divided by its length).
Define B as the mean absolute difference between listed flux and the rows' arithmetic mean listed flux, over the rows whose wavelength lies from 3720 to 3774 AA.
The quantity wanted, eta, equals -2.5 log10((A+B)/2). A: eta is -2.92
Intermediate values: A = 26.8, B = 2.63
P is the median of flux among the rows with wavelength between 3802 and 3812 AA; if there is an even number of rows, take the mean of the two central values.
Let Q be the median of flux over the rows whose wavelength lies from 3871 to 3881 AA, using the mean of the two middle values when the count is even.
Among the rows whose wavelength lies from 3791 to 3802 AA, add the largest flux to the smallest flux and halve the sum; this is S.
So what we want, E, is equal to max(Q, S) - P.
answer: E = 0.0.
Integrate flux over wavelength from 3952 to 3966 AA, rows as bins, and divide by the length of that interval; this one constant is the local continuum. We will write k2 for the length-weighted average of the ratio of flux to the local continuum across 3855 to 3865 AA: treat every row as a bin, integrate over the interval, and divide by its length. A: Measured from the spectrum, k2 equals 1.00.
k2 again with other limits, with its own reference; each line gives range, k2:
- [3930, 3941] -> 0.93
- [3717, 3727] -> 1.17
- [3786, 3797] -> 1.09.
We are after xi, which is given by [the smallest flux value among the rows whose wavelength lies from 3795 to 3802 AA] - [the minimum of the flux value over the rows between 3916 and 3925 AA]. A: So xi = -3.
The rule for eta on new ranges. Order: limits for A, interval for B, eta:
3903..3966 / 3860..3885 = -2.88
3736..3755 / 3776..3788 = -3.02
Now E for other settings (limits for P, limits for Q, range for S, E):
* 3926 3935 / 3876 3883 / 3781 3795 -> 2.3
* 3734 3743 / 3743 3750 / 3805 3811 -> -2.3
